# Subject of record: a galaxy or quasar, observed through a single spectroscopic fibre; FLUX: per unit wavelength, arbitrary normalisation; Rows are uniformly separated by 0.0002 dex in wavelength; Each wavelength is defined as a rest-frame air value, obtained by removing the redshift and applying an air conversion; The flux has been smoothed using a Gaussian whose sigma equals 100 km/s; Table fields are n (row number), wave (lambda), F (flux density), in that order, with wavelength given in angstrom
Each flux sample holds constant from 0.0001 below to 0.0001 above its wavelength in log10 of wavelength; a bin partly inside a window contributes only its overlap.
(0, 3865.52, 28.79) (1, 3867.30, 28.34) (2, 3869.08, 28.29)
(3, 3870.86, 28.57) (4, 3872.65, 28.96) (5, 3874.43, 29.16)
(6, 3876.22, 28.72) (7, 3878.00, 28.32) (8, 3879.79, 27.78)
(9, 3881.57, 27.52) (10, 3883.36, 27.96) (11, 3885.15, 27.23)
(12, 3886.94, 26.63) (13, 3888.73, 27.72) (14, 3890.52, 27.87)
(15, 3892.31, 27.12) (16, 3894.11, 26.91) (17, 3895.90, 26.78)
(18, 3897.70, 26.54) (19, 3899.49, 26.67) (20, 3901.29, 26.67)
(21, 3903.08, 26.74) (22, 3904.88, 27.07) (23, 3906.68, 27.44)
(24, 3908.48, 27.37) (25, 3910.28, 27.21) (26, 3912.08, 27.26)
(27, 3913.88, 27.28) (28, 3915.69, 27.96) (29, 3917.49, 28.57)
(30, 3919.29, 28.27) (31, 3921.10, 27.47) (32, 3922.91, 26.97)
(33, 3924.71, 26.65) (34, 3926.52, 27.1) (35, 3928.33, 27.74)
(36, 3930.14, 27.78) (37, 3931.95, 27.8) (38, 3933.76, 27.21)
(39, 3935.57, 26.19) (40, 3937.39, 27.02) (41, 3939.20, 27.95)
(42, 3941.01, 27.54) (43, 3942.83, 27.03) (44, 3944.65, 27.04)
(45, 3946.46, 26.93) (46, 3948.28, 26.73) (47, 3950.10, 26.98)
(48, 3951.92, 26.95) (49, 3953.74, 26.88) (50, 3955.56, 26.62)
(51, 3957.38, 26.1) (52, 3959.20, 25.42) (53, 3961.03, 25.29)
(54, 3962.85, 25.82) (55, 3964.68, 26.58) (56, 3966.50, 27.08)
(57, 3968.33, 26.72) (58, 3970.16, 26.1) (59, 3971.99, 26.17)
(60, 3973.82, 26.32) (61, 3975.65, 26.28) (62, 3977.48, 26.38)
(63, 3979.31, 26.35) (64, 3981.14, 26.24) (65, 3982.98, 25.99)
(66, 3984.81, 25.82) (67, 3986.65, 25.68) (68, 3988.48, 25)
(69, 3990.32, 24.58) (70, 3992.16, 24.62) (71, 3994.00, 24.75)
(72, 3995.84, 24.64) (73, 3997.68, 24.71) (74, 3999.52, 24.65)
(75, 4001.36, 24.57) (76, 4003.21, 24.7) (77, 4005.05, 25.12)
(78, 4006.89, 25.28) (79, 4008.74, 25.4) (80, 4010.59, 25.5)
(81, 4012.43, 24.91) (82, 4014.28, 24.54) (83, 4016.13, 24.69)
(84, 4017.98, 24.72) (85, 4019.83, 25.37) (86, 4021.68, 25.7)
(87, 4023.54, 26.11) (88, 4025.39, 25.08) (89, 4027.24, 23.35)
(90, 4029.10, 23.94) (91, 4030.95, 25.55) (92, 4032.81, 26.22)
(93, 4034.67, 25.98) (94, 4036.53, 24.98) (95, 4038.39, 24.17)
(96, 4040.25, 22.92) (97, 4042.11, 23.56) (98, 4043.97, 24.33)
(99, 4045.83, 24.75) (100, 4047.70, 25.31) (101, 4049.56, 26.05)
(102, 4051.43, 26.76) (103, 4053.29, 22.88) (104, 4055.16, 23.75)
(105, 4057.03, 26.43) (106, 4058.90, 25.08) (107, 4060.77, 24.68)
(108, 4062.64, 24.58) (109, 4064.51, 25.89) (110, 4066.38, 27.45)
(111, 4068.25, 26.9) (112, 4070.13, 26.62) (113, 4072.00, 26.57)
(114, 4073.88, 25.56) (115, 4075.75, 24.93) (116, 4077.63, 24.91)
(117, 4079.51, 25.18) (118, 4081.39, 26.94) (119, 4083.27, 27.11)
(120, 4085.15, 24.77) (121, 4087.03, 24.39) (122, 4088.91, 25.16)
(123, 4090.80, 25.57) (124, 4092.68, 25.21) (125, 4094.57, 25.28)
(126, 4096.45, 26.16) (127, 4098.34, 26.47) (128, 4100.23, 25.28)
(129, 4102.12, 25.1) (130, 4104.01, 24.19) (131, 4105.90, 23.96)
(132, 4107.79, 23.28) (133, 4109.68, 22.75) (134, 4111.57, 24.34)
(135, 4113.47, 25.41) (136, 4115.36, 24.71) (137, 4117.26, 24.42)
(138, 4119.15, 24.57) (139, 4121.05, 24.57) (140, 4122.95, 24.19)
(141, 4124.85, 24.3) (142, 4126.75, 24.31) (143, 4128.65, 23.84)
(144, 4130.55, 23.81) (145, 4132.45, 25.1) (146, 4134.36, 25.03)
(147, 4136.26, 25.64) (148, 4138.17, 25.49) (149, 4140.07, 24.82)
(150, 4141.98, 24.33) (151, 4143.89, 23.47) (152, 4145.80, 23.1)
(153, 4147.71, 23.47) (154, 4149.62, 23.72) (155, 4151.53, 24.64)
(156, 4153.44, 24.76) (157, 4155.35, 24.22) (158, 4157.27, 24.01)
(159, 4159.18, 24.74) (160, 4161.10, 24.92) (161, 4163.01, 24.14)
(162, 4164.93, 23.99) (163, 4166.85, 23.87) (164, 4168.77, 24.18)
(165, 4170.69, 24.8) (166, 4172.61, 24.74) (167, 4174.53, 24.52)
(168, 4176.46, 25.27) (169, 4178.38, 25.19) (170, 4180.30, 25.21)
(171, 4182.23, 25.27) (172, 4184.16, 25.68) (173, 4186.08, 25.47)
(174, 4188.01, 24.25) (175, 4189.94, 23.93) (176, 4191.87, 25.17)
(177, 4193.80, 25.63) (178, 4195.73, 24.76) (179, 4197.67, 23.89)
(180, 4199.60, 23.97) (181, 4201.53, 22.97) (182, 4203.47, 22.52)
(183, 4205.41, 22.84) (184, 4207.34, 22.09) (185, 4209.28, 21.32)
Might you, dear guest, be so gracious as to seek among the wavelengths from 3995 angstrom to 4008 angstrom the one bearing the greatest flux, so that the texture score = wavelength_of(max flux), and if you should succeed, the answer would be 4006.89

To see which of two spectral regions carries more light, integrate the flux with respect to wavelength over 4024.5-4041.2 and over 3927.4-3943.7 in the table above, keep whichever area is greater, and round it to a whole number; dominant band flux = 446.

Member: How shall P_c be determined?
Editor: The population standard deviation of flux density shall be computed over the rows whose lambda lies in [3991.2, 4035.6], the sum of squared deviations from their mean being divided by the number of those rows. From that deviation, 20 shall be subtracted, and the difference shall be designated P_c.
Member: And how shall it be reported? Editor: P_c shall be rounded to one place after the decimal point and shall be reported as -19.3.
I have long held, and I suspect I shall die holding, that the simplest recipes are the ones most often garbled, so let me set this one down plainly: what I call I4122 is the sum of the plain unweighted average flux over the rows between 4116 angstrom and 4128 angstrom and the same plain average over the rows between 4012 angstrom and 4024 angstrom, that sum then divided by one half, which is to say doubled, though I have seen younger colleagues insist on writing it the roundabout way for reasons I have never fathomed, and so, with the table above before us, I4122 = 99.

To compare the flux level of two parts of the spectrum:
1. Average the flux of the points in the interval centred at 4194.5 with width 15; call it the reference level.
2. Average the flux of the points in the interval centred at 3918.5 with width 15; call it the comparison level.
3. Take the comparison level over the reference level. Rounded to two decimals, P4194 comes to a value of 1.13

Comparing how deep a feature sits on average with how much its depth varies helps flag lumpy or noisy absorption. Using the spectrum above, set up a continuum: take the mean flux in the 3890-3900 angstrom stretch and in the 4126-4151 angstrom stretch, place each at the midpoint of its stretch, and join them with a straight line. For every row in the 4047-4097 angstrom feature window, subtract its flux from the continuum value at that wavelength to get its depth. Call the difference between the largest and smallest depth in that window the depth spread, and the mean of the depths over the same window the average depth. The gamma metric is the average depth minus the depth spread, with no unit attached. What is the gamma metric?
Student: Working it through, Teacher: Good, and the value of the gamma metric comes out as -5.23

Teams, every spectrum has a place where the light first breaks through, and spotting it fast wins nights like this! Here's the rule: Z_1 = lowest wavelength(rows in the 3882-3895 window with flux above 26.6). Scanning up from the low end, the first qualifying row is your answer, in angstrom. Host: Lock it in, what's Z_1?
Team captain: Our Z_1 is 3883.36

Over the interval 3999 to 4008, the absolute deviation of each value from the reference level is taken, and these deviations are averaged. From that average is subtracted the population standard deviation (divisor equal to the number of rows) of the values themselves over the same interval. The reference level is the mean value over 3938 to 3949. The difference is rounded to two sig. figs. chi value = 2.1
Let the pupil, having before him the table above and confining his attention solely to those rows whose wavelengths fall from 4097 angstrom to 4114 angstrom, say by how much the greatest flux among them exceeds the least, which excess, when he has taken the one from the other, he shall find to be 3.7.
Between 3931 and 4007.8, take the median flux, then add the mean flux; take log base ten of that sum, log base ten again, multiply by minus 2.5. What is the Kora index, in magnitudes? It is -0.588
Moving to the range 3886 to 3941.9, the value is -0.599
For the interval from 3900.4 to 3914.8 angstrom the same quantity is -0.598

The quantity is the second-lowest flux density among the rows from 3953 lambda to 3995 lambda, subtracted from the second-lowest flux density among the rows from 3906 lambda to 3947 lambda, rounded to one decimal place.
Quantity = 2.0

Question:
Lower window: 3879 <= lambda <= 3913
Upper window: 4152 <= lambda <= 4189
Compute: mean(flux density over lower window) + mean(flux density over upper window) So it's 51.9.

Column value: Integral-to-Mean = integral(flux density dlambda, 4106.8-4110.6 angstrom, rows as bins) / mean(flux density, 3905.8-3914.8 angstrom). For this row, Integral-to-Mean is 3.2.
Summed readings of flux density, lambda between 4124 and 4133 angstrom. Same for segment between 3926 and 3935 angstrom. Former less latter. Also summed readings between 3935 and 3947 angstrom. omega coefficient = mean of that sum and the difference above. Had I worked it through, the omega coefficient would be 87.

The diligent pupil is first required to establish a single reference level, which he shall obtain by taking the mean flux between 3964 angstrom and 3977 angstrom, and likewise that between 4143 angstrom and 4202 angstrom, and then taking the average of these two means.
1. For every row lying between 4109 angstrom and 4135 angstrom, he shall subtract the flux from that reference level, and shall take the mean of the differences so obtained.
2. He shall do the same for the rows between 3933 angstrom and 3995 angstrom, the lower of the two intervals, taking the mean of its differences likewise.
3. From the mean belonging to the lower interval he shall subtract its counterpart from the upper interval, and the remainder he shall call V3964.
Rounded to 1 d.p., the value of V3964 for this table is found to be -1.9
